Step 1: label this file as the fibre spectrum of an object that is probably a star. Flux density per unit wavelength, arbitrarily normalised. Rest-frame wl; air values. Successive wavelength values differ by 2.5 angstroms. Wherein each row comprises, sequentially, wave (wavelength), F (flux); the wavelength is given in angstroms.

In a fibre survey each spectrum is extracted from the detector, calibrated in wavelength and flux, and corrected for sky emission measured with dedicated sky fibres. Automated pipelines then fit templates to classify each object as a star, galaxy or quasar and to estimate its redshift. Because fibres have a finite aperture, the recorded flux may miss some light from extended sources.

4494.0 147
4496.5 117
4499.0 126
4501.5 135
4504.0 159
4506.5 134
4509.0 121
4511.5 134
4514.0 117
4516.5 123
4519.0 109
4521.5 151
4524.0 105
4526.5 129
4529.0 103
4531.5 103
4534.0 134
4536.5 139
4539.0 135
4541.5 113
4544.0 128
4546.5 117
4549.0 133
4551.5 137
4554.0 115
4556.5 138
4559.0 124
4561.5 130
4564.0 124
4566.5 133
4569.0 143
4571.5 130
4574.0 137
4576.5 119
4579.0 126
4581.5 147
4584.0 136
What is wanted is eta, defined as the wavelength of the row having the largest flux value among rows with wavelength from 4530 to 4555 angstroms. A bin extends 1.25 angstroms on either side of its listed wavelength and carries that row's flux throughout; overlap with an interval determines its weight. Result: 4536.5 angstroms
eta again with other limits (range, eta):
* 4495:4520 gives 4504.0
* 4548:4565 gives 4556.5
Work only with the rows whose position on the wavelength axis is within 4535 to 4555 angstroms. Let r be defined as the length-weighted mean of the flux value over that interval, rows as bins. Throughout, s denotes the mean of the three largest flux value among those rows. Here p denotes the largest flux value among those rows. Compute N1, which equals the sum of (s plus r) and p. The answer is 403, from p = 139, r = 127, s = 137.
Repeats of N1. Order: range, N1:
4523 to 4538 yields 392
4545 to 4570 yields 412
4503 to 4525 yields 435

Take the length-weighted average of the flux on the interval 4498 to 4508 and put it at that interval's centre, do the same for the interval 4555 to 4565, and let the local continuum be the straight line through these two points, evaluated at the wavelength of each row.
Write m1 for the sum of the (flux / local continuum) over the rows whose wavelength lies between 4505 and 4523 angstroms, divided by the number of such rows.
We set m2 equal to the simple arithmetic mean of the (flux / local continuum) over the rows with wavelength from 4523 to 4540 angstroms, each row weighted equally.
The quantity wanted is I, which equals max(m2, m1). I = 0.93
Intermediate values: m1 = 0.930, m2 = 0.91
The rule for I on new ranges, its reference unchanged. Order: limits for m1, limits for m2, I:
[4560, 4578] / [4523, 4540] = 1.03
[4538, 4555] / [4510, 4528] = 0.96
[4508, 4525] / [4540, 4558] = 0.96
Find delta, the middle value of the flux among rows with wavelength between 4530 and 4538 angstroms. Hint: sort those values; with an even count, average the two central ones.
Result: 134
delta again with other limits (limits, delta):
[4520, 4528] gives 129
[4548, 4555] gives 133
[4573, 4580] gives 126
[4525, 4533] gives 103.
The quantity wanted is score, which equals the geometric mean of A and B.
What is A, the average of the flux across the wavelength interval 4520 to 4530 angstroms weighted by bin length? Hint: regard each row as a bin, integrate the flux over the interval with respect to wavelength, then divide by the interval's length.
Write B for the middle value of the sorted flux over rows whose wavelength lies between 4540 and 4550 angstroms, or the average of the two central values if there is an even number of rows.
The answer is 122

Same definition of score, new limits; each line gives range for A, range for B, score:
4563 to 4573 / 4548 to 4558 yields 134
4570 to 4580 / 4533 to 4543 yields 131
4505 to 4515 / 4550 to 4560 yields 129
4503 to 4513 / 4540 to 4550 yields 129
